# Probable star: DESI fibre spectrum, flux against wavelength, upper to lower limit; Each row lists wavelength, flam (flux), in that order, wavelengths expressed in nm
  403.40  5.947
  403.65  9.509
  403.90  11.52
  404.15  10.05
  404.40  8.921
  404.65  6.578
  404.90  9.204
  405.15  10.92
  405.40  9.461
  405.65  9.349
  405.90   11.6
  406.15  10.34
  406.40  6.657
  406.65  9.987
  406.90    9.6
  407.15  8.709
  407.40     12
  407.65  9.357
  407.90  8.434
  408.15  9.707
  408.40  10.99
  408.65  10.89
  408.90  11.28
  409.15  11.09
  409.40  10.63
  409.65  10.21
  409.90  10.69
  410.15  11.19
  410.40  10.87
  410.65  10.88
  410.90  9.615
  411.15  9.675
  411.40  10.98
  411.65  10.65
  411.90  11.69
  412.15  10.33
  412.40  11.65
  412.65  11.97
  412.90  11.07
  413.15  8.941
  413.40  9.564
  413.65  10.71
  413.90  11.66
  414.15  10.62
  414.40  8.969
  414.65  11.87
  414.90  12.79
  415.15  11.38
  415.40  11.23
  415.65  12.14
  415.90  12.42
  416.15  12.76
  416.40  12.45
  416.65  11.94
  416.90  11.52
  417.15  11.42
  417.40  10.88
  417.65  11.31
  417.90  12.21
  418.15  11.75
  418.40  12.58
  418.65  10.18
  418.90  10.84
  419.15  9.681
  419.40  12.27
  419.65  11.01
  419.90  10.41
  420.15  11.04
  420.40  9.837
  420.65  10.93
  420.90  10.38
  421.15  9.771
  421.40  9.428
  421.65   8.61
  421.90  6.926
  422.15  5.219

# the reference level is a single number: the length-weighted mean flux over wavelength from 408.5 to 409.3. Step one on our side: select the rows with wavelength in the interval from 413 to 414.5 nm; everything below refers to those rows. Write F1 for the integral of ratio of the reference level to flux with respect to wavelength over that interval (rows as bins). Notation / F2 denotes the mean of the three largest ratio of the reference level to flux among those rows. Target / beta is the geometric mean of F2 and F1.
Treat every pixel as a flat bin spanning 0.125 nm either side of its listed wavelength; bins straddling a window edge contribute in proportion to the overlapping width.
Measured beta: 1.42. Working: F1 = 1.66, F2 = 1.21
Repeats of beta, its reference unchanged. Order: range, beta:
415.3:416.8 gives 1.13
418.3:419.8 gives 1.28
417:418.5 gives 1.19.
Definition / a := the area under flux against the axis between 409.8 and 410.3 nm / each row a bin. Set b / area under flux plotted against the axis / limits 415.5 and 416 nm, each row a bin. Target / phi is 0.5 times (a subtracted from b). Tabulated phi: 0.3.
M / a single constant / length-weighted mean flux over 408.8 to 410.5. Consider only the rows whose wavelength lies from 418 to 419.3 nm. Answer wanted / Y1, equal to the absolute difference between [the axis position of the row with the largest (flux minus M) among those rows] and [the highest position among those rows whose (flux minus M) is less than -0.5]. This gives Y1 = 0.75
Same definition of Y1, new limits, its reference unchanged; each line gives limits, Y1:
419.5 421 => 0.25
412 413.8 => 0.75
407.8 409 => 0.75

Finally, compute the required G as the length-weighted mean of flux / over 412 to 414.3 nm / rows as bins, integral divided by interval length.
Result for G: 10.7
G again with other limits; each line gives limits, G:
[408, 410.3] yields 10.7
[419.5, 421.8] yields 10.1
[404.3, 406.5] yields 9.3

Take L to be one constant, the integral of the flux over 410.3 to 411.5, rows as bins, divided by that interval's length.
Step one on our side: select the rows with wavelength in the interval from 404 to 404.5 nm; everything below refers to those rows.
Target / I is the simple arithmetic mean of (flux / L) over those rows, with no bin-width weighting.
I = 0.914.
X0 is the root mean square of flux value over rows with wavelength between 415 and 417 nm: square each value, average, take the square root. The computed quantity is 12.0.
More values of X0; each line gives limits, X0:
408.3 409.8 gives 10.9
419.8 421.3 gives 10.4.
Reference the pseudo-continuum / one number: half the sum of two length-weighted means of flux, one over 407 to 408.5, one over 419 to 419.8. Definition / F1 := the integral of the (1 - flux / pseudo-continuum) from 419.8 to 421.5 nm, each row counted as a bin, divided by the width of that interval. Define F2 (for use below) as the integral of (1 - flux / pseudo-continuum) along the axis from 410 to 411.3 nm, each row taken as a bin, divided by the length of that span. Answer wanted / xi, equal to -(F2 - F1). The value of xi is 0.02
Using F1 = 0.01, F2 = -0.01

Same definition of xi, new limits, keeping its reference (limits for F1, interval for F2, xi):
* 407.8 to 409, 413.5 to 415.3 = 0.08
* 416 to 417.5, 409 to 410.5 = -0.10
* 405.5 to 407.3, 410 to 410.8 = 0.14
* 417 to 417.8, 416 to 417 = 0.09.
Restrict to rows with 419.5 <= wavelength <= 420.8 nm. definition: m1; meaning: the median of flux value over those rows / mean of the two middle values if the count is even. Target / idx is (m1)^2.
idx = 119.5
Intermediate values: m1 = 10.9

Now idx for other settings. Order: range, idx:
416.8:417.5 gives 130.4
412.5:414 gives 118.6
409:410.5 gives 116.2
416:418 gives 137.6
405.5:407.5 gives 95.9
